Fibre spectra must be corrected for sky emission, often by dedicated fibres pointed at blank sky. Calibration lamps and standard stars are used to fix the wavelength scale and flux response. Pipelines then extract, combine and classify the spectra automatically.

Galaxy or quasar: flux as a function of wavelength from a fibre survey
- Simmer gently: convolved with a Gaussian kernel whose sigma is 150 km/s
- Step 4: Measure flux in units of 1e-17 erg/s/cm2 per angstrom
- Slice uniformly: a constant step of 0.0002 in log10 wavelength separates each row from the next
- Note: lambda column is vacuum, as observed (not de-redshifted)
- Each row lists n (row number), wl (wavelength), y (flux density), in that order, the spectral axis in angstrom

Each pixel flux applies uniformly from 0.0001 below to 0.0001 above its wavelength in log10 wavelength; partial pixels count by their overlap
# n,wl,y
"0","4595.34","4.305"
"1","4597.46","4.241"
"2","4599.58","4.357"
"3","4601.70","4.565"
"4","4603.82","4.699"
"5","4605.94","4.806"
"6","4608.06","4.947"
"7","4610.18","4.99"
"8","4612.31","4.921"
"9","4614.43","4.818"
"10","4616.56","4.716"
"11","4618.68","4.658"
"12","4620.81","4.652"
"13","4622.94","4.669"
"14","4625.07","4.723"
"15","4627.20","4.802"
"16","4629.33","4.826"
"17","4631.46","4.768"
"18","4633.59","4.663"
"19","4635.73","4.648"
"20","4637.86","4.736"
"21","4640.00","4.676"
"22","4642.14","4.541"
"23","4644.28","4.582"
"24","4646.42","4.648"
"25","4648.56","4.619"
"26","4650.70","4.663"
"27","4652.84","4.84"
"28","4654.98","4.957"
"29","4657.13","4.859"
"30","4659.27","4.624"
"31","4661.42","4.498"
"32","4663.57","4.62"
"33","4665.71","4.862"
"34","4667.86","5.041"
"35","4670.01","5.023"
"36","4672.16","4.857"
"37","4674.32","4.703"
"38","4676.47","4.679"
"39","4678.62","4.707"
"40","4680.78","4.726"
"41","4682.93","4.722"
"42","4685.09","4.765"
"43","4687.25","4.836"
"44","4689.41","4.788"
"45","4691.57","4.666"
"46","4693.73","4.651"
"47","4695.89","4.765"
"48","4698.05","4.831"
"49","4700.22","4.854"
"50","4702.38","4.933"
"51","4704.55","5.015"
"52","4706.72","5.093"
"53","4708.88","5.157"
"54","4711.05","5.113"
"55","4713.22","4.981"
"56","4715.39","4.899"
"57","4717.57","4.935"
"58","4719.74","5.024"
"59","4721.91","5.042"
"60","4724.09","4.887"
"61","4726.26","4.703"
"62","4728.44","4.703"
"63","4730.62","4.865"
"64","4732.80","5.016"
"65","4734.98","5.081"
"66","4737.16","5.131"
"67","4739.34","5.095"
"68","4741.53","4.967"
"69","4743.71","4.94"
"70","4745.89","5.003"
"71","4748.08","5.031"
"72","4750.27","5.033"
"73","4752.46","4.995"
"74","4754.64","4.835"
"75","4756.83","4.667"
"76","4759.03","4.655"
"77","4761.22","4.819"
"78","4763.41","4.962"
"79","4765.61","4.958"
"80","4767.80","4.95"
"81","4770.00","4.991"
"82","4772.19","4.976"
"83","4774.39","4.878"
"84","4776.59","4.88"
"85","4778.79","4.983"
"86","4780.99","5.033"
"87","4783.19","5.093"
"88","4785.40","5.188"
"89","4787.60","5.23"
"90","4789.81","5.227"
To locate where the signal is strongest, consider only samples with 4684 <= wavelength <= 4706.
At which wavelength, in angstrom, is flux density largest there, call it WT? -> 4704.55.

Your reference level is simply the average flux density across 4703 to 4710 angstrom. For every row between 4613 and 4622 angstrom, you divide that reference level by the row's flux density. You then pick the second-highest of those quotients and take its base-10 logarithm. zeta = 0.038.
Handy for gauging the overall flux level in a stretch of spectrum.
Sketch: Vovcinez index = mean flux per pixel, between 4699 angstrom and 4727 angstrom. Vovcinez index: 4.97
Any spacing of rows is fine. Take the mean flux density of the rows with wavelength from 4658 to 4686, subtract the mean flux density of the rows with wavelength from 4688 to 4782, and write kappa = -0.17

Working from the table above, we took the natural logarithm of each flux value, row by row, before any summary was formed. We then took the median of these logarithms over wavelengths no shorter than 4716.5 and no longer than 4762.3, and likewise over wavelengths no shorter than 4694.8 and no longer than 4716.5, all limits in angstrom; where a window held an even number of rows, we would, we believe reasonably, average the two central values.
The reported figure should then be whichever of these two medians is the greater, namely 1.603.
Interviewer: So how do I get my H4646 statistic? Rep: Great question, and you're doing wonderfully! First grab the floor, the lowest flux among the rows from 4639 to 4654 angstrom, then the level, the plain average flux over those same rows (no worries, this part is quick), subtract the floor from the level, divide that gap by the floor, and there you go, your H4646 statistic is 0.025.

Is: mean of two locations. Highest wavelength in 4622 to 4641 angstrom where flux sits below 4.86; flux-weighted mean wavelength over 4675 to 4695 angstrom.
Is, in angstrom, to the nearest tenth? 4662.5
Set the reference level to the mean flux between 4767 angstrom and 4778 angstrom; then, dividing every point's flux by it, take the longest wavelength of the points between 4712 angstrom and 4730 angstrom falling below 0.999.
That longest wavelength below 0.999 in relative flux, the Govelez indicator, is 4728.44 angstrom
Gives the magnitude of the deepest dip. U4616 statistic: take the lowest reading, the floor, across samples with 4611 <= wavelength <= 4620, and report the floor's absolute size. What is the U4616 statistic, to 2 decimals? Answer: 4.66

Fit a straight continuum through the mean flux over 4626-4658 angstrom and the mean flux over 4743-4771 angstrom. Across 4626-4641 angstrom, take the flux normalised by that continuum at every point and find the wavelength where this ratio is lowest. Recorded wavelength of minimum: 4635.73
